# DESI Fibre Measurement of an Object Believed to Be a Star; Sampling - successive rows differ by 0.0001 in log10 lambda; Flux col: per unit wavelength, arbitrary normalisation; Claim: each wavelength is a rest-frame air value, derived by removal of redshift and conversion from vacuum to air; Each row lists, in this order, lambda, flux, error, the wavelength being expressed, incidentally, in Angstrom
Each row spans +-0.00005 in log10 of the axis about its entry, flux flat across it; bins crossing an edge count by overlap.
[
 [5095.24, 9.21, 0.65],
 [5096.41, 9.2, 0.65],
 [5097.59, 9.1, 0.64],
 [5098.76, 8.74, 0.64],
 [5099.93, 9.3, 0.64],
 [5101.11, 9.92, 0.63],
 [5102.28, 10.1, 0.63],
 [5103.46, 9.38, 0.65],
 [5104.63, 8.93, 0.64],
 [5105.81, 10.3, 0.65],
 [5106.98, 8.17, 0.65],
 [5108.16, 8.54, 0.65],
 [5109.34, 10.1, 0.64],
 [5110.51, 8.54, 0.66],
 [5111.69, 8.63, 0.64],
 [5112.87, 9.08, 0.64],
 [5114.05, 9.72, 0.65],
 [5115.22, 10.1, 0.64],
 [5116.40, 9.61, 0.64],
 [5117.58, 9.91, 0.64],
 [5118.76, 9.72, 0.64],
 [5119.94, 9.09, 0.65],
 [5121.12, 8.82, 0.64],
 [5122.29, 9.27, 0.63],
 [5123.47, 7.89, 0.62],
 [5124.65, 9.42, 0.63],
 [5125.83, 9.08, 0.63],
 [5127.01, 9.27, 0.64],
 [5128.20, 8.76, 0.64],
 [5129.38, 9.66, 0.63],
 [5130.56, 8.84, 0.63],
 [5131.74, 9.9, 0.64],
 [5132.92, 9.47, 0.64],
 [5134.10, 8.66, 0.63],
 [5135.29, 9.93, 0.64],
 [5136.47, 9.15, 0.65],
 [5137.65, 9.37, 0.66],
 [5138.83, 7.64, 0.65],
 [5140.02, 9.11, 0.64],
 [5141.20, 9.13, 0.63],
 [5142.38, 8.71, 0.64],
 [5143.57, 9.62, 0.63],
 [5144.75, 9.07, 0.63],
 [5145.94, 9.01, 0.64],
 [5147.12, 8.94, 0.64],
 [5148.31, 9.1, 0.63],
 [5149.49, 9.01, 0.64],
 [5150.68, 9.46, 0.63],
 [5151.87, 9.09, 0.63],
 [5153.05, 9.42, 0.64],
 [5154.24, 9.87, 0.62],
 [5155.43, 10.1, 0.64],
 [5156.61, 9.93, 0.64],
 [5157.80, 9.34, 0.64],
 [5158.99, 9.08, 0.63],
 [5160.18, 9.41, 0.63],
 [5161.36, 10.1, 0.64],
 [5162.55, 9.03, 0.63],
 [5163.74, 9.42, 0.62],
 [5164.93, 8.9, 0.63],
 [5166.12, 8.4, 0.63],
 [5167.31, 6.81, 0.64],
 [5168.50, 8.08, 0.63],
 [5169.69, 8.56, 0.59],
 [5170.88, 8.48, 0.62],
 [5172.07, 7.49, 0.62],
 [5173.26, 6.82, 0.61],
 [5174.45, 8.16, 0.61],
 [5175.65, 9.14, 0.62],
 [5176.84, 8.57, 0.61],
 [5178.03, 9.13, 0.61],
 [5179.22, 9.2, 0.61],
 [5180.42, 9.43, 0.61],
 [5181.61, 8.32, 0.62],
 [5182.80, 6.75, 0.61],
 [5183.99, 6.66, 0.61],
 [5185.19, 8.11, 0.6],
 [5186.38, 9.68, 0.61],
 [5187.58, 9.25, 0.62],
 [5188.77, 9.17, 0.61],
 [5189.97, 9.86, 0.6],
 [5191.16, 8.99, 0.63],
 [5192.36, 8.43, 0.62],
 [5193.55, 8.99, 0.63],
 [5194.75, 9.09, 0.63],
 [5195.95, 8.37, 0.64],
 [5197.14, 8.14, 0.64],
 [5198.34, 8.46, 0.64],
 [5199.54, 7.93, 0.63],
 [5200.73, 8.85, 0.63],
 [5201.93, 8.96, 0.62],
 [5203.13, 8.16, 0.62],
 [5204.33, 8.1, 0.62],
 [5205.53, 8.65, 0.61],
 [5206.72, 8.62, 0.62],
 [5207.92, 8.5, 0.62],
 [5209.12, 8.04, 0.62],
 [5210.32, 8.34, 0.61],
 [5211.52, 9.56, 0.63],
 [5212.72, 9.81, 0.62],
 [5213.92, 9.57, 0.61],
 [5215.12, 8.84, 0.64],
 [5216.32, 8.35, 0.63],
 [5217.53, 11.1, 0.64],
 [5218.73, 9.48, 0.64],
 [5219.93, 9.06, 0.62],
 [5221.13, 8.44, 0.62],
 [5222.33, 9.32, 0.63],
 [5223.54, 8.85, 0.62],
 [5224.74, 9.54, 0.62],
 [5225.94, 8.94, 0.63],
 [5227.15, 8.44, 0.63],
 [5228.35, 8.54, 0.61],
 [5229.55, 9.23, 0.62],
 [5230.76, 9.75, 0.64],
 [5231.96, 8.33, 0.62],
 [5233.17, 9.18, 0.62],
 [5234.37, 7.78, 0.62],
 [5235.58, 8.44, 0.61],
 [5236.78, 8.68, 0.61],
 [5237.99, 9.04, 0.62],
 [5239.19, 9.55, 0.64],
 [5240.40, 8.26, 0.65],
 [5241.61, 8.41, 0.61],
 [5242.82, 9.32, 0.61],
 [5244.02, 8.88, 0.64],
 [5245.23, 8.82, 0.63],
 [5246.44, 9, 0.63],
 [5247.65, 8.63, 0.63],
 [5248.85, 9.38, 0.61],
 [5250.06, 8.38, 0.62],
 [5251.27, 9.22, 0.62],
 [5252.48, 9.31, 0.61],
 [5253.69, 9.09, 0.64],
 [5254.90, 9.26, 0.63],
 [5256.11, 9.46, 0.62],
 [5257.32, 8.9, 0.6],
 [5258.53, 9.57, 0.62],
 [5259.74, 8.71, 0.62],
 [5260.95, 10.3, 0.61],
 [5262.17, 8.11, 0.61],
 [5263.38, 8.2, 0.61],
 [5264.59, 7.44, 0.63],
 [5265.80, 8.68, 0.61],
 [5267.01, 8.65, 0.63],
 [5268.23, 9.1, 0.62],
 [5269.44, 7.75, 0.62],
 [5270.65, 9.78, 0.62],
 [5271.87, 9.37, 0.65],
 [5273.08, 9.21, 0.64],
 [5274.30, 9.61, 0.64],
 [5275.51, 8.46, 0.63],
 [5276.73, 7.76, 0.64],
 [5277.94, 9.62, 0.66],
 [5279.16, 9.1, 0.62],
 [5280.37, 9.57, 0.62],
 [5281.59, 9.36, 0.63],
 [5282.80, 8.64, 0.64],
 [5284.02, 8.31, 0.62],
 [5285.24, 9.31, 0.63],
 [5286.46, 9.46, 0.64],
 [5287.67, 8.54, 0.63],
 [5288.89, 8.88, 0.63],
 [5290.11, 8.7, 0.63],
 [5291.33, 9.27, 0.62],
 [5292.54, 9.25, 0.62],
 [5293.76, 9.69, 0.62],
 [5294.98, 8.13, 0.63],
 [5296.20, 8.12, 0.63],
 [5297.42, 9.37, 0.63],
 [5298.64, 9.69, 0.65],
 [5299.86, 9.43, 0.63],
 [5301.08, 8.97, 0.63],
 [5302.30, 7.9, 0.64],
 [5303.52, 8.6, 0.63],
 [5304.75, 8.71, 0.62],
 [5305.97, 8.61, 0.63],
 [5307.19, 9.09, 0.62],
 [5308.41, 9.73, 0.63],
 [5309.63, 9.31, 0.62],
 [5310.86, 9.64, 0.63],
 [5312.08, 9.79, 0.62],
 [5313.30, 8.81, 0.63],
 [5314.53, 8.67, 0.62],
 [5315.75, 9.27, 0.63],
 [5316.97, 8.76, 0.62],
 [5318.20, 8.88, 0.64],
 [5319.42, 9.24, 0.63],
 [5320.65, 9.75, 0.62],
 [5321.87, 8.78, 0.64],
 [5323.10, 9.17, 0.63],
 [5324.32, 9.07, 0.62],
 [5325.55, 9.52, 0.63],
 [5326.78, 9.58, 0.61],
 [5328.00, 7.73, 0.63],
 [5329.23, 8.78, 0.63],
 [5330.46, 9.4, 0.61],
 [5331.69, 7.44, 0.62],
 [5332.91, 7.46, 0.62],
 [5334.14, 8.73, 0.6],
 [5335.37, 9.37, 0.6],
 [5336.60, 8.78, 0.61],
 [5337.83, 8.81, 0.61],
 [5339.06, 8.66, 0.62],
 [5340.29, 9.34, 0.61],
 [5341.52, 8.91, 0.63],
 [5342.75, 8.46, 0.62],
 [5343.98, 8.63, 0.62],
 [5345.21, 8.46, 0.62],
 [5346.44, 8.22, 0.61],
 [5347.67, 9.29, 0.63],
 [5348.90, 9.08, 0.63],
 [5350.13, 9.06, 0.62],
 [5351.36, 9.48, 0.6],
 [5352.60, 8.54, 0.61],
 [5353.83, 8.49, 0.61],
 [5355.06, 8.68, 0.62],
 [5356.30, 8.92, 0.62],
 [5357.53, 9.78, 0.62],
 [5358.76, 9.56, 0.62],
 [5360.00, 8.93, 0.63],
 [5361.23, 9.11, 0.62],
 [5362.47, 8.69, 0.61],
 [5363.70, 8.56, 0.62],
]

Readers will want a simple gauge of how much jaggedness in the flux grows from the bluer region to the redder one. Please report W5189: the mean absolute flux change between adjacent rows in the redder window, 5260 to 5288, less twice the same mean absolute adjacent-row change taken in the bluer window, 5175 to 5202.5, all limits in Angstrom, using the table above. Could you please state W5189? -0.4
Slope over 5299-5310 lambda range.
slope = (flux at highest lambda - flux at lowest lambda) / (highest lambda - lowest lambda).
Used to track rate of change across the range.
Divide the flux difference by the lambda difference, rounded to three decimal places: -0.012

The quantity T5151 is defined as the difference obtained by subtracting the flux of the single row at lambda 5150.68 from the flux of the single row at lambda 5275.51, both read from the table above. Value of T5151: -1.0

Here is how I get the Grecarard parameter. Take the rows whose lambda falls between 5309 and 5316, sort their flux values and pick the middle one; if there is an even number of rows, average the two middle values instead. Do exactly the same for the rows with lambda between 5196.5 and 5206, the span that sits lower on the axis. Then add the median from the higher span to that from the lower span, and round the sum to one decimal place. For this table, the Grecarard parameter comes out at 17.6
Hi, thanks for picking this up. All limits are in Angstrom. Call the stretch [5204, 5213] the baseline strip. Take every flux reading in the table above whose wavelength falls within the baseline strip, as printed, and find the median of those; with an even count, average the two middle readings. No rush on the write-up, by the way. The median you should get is 8.6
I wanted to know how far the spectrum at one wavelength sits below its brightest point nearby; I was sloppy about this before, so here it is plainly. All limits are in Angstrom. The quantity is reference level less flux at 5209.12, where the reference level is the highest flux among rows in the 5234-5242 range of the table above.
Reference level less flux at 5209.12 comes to 1.5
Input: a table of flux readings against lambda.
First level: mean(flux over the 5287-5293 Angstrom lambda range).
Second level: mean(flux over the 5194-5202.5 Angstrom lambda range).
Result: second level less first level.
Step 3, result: -0.39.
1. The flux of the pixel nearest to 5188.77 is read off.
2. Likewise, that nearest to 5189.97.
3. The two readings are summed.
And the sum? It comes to 19.0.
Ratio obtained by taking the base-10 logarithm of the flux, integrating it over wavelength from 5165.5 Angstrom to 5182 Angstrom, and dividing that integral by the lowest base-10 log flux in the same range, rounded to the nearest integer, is 18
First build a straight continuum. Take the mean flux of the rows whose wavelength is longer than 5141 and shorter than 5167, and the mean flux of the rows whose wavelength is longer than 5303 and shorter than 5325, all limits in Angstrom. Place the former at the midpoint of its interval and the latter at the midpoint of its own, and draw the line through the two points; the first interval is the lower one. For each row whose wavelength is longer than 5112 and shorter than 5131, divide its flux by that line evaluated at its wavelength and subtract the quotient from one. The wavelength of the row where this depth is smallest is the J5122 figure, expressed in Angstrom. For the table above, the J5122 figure 5115.22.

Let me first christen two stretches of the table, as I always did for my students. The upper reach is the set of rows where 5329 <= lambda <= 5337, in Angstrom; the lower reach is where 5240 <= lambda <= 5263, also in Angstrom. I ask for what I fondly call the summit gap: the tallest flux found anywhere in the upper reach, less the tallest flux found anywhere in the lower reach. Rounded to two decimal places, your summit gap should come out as -0.90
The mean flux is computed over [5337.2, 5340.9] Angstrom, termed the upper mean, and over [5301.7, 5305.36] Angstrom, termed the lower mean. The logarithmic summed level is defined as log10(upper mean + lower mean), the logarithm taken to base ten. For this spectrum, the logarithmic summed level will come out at 1.24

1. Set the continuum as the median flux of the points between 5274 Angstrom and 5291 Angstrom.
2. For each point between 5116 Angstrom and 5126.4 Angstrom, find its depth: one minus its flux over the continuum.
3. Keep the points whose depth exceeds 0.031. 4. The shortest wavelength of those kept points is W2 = 5123.47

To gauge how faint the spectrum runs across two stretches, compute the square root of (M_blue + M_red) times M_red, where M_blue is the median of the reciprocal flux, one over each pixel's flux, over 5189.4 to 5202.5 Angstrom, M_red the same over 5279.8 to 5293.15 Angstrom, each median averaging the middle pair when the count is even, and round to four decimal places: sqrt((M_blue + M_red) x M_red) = 0.1546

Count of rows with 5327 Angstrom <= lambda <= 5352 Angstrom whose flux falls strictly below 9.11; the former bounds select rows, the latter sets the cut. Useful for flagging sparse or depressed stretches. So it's 15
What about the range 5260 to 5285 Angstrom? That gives 12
